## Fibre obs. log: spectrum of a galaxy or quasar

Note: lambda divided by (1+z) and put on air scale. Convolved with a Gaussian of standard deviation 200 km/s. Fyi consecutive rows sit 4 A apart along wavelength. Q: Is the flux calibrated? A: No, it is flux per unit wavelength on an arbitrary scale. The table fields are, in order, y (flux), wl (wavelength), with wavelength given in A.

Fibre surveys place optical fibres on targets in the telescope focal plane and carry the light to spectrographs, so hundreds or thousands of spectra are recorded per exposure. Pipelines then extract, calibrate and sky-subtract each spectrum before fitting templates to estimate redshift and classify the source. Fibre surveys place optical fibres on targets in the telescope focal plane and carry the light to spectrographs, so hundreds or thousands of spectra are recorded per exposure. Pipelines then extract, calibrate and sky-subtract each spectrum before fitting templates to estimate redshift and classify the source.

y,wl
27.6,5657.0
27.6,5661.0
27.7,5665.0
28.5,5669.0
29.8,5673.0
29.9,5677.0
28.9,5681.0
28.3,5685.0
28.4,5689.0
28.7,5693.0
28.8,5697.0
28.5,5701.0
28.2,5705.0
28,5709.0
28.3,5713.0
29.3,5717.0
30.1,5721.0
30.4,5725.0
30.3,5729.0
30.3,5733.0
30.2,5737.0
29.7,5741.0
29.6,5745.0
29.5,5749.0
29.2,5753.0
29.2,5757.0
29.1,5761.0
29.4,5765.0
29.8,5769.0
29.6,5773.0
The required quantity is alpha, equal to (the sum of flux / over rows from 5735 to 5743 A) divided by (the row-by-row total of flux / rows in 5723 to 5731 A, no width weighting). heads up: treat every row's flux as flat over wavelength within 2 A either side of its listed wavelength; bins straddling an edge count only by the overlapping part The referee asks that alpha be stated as 0.99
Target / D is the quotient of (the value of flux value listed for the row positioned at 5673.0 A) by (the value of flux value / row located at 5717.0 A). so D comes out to 1.02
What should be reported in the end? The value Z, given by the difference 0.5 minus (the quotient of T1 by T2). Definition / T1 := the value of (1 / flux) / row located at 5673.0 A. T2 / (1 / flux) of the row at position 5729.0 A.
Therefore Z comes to -0.517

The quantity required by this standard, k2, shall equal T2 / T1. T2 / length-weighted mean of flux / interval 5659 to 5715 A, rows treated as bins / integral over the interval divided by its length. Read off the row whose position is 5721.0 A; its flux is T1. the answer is 0.95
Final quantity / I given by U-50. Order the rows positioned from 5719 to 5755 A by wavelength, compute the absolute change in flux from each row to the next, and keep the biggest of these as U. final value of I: -49.5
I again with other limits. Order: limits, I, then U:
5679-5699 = -49.4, 0.6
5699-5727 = -49.0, 1.0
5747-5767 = -49.7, 0.3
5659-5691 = -48.7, 1.3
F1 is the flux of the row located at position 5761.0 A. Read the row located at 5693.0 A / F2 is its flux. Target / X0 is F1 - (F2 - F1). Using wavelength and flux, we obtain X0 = 29.5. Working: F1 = 29.1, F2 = 28.7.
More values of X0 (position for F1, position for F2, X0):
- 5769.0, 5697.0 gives 30.8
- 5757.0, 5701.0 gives 29.9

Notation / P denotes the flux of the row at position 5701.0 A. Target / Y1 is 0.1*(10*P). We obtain 28.5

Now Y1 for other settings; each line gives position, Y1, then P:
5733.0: 30.3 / 30.3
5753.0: 29.2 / 29.2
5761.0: 29.1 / 29.1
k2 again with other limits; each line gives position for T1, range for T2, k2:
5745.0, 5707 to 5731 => 0.99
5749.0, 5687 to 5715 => 0.96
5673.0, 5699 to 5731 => 0.98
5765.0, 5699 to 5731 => 0.99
